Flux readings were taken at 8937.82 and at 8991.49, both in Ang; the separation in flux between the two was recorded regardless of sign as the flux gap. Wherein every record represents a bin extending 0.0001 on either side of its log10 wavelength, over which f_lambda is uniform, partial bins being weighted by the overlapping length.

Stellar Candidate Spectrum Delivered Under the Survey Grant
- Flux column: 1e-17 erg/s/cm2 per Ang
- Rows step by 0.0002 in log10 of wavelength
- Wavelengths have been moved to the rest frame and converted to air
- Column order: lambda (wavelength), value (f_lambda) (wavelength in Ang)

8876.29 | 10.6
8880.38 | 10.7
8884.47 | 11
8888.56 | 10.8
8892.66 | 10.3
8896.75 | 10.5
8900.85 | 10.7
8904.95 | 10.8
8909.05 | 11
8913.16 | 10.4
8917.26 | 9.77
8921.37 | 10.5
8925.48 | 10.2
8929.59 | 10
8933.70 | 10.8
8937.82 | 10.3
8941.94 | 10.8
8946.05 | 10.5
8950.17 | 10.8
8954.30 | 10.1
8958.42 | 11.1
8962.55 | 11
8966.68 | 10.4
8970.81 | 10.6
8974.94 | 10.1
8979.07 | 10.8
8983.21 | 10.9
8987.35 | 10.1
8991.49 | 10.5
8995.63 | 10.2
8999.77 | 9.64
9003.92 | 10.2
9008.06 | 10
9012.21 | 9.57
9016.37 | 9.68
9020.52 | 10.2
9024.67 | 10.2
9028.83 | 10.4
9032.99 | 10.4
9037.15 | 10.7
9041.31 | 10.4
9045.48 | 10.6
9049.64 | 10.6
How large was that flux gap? 0.20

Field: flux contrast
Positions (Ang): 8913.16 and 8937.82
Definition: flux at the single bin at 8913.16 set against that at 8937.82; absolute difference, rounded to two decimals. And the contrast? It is 0.10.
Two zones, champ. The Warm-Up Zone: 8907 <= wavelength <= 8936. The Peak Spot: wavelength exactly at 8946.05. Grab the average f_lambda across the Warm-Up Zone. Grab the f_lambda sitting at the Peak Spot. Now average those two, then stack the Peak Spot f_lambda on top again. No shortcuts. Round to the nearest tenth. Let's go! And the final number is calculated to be 20.9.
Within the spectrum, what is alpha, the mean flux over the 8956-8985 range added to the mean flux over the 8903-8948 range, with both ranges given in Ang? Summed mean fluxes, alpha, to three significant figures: 21.2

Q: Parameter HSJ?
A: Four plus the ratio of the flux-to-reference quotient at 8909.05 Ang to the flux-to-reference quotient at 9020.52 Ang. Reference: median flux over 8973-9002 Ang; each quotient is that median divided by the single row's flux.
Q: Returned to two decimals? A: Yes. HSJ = 4.93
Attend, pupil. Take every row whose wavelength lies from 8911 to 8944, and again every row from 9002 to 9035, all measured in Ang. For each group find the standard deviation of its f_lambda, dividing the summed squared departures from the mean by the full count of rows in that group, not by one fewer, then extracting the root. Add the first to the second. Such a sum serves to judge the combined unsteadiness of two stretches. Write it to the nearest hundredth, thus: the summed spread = 0.63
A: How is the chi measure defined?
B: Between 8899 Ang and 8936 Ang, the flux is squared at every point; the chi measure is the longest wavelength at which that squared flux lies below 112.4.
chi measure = 8929.59 Ang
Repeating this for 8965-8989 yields 8987.35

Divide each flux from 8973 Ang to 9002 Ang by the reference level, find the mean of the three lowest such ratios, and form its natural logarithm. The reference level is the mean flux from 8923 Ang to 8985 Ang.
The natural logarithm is -0.060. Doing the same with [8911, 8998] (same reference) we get -0.059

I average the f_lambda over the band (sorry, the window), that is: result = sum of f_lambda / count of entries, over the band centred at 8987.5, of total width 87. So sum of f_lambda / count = 10.33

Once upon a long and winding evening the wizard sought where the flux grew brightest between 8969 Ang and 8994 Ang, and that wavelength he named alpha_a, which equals 8983.21 Ang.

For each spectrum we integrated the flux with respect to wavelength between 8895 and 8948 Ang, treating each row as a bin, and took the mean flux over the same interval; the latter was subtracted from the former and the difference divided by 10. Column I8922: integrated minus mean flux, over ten 55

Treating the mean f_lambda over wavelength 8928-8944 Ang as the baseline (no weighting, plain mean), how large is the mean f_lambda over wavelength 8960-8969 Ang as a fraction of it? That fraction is 1.02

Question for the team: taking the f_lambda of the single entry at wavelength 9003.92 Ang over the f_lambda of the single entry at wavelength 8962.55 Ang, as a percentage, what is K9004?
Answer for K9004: 93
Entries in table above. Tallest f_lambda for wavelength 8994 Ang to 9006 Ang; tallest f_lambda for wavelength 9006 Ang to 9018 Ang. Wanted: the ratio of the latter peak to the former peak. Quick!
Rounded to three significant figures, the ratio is 0.980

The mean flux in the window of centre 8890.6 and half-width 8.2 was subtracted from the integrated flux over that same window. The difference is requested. 164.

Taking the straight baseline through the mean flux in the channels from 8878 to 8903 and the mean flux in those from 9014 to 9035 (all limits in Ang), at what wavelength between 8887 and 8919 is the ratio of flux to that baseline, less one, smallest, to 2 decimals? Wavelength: 8917.26 Ang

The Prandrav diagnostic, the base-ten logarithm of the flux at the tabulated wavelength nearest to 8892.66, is 1.01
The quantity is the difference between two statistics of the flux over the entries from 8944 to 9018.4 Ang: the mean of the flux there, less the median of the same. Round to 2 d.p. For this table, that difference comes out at 0.04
